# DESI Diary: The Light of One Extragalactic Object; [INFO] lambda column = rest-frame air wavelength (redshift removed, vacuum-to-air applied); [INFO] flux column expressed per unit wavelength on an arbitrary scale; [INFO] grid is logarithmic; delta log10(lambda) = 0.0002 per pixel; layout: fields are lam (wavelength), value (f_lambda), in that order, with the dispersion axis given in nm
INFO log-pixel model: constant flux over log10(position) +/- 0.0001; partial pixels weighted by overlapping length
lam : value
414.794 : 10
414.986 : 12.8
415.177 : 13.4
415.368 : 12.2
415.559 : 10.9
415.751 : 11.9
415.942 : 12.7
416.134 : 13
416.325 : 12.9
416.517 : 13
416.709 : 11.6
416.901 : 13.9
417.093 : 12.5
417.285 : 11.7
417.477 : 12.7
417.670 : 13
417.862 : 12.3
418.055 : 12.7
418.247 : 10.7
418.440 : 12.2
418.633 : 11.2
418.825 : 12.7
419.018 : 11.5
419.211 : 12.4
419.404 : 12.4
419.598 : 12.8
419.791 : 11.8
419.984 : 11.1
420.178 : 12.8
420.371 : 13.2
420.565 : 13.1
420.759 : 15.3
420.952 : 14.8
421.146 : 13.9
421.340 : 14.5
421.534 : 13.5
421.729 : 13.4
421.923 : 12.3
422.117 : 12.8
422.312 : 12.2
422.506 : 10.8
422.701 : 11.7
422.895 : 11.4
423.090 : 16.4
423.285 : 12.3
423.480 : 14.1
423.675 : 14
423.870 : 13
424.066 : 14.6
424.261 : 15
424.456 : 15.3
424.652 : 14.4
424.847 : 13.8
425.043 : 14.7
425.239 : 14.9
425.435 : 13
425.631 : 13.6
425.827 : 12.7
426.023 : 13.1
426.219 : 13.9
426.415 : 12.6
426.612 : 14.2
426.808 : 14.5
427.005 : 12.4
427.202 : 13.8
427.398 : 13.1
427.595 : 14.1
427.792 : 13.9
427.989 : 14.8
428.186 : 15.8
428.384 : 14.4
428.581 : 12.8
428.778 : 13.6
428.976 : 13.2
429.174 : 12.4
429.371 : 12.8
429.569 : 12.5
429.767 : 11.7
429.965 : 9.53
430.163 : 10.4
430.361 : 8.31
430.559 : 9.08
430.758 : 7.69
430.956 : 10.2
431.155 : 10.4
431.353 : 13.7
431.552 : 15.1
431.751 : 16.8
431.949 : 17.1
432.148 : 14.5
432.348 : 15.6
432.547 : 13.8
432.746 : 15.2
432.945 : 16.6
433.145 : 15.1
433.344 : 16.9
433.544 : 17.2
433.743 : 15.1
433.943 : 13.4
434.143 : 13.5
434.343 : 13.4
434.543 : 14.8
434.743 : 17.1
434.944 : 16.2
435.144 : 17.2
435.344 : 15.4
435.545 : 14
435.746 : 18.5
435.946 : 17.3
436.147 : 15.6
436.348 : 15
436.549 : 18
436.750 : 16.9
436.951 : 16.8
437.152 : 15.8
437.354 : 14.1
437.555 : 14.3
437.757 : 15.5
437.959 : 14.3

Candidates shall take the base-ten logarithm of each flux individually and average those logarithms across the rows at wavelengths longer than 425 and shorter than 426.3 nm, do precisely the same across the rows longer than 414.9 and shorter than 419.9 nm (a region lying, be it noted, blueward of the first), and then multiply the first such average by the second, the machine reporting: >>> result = 1.24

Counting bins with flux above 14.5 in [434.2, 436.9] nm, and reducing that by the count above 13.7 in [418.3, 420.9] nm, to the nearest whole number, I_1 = 10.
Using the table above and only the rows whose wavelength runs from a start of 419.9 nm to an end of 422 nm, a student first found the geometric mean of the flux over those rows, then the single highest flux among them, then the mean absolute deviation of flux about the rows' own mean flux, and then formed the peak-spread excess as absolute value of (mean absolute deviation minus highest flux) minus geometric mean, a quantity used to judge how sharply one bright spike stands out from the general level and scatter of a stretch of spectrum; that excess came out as 1.0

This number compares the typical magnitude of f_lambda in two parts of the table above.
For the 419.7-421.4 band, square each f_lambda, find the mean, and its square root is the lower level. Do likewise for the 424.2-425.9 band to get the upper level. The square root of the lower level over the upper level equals 0.97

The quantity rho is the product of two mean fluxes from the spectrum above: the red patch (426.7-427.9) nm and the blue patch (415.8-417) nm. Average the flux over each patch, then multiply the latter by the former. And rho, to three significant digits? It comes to 175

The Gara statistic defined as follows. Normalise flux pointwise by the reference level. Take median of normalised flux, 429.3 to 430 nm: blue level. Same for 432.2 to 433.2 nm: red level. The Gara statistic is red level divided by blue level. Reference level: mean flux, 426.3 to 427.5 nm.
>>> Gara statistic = 1.26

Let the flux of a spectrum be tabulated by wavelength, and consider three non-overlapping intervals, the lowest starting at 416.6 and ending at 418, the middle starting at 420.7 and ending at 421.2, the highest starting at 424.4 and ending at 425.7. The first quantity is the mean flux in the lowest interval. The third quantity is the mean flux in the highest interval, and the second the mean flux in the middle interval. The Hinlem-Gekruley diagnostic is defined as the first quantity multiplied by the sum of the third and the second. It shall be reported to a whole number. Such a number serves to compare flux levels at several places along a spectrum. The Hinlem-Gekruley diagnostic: 362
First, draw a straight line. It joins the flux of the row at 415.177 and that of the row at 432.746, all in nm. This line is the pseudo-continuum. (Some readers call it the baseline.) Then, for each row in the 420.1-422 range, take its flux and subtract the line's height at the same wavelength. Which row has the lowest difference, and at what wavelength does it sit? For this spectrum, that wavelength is 421.923 nm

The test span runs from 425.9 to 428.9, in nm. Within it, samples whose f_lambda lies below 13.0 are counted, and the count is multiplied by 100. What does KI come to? 300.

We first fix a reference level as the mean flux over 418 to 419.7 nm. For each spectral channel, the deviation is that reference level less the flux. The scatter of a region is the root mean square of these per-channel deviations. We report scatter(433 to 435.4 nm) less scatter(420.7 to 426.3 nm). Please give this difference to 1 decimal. 1.6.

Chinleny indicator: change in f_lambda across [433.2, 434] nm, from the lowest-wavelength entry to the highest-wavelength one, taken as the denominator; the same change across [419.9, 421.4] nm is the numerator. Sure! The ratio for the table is -1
